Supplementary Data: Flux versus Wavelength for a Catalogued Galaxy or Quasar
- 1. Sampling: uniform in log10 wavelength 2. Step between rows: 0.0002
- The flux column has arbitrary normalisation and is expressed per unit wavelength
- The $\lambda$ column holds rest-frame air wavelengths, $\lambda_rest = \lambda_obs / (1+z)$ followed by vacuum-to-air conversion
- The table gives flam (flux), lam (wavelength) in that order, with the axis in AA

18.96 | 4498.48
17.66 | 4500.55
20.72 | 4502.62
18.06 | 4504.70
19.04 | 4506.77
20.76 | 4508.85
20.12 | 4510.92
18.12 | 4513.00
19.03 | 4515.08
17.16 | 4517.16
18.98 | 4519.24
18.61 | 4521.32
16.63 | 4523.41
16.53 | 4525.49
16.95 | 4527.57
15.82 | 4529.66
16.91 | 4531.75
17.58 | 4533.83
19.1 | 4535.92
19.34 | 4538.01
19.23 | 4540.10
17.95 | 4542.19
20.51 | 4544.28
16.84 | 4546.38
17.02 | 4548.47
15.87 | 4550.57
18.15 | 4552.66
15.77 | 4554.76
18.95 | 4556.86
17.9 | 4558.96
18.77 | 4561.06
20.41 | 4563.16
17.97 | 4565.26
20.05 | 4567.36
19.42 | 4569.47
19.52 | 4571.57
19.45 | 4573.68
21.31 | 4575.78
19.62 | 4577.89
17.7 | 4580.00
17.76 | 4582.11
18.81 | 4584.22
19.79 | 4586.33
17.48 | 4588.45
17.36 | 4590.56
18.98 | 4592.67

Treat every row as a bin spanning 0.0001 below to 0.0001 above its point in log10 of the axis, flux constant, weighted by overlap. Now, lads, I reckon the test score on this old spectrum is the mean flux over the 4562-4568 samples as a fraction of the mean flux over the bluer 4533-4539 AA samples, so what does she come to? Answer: 1.04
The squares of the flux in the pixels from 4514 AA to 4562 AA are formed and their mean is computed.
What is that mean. 319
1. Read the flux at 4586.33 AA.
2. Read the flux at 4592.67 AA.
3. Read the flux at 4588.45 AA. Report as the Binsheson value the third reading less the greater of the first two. -2.3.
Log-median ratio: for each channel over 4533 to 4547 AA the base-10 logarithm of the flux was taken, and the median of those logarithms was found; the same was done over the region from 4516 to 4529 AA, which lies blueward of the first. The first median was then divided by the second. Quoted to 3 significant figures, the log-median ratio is 1.04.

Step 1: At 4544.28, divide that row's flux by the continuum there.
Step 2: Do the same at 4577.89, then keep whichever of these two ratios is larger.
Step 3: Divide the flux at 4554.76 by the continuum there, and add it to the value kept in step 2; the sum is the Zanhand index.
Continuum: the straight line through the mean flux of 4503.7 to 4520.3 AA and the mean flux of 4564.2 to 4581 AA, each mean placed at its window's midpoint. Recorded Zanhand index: 1.89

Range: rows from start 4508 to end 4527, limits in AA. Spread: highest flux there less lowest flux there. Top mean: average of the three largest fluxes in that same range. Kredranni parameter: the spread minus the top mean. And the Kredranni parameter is -15.7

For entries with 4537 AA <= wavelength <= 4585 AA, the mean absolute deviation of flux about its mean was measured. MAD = 1.16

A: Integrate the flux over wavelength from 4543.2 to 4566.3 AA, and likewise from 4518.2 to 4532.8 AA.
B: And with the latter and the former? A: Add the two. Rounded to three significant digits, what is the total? 667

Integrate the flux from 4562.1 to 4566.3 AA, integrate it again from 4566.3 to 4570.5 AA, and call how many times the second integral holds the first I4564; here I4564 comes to 1.03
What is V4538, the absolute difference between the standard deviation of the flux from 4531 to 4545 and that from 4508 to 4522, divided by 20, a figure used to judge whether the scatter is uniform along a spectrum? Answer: 0.002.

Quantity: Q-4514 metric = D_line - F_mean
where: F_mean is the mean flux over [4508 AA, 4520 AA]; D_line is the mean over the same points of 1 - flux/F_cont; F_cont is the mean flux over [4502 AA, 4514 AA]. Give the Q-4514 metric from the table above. -19.0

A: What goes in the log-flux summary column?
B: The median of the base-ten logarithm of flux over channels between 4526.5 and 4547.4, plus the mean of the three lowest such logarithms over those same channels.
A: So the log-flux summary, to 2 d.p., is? 2.47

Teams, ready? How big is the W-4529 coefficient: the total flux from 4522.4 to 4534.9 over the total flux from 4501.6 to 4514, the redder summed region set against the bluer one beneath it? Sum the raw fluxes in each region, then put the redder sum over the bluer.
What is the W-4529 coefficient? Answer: 0.86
